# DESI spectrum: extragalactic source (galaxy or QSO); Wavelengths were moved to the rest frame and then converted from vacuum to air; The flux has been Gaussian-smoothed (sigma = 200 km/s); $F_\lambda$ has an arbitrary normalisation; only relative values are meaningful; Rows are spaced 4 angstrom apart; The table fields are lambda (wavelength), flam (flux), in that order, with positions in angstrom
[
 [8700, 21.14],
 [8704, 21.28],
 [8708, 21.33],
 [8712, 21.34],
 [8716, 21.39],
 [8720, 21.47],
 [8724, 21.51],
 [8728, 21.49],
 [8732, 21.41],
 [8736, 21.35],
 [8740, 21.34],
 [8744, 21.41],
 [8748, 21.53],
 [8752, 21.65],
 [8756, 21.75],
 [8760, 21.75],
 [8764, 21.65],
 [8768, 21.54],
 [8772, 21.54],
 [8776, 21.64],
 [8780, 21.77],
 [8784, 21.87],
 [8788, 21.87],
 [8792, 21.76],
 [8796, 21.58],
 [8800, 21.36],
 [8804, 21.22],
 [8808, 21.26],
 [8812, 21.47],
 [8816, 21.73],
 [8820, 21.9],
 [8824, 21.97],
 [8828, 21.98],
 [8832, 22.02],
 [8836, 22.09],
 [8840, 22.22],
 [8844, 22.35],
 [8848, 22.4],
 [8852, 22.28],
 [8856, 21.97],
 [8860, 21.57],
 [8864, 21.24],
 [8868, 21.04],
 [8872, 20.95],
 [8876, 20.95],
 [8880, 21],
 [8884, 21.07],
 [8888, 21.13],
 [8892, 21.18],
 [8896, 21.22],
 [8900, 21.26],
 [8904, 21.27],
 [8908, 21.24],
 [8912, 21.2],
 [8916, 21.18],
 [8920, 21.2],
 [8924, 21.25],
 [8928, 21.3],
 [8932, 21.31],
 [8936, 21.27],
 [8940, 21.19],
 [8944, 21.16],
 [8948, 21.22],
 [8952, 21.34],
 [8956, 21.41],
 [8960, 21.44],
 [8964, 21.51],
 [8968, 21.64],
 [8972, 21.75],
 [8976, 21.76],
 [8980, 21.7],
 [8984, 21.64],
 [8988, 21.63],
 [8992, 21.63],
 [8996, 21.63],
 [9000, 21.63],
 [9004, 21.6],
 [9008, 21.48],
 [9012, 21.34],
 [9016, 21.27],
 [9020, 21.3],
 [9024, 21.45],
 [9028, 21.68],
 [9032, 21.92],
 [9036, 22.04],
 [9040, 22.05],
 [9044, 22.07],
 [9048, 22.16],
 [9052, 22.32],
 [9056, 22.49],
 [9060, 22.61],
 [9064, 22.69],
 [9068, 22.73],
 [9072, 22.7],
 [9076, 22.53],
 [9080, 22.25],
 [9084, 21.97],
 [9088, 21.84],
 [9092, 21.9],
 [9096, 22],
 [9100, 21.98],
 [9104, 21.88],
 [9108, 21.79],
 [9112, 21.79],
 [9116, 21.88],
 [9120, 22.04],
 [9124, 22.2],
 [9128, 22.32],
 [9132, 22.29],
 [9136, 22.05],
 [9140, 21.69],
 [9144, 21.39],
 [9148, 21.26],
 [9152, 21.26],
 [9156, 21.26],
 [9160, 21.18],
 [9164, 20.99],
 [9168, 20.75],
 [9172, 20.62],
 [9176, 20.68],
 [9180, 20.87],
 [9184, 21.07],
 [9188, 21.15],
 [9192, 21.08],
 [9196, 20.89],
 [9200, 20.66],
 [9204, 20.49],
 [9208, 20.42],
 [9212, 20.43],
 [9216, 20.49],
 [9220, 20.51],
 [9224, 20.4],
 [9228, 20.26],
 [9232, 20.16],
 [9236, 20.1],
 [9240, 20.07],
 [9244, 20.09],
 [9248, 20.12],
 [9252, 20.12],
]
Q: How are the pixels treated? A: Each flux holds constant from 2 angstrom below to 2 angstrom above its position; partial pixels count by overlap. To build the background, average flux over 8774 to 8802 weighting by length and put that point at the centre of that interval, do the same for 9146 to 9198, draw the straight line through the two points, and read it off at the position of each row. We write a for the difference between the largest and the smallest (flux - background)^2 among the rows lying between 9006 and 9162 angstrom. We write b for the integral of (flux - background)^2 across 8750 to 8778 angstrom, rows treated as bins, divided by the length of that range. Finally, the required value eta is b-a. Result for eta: -2.4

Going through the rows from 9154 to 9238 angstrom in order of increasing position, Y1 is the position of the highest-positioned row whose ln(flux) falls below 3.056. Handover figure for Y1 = 9236 angstrom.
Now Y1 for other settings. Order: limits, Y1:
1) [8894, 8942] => 8940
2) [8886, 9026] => 8948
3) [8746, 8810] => 8804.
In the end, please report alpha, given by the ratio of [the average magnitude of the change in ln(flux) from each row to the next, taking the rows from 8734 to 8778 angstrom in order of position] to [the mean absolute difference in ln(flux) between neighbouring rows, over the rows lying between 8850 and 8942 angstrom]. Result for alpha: 0.8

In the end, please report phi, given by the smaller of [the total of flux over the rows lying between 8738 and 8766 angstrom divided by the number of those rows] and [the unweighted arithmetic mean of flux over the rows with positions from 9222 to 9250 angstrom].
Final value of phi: 20.2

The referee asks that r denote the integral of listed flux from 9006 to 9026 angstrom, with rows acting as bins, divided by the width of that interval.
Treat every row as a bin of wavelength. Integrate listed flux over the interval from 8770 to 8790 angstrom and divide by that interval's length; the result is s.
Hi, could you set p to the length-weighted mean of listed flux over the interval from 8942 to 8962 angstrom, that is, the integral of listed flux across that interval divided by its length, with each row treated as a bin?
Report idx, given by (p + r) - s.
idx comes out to 20.9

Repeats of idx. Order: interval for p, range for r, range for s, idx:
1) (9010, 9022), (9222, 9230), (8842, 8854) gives 19.3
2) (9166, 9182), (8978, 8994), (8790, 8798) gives 20.7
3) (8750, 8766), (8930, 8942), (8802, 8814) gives 21.6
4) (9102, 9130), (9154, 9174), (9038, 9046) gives 20.9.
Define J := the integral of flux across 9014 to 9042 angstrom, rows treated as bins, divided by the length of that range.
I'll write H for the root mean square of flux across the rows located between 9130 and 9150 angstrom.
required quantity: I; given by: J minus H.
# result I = -0.1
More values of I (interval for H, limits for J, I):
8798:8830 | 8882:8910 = -0.4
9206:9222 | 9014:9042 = 1.2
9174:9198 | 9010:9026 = 0.4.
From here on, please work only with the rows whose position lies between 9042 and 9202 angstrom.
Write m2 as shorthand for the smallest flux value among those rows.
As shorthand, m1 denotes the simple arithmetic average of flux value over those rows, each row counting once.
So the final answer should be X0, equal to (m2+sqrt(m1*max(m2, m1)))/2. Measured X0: 21.2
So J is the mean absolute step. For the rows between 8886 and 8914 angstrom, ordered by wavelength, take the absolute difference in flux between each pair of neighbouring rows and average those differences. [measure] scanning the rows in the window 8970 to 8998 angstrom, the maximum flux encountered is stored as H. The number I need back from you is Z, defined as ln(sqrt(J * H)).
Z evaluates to -0.14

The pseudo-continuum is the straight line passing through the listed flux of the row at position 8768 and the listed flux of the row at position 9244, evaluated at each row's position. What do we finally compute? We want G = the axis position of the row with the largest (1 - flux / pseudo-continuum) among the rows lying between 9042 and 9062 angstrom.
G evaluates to 9044 angstrom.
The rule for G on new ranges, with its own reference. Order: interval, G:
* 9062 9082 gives 9080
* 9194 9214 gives 9208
